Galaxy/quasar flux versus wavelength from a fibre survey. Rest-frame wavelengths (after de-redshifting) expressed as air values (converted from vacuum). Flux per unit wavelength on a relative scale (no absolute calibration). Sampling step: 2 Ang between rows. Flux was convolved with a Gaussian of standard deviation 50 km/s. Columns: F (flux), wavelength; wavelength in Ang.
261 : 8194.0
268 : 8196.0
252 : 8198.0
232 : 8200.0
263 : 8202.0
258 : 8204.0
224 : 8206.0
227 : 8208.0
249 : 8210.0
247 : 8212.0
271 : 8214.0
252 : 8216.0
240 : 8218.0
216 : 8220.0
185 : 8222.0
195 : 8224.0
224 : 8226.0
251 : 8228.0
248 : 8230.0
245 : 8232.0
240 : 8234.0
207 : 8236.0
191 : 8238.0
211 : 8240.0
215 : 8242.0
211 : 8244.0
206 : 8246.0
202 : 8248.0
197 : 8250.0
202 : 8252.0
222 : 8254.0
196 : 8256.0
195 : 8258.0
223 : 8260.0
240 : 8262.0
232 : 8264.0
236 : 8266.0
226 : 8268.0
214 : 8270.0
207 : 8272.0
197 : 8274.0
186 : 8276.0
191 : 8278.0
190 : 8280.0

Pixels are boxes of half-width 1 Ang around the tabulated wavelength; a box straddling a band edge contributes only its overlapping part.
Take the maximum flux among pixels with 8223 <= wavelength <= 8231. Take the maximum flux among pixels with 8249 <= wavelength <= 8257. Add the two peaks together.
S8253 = 473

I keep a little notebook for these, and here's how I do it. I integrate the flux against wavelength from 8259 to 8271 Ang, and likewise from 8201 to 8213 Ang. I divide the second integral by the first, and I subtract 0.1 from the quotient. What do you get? 1.0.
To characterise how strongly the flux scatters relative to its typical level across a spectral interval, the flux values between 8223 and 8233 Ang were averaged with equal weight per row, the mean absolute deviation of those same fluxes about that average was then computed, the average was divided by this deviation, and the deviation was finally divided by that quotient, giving 1.5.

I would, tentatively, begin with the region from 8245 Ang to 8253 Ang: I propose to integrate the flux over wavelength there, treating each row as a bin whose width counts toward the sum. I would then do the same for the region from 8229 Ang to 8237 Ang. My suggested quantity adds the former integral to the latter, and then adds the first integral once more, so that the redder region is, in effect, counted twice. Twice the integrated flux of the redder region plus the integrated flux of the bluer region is 5108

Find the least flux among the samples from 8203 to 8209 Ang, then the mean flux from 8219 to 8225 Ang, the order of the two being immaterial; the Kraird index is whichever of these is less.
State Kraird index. 199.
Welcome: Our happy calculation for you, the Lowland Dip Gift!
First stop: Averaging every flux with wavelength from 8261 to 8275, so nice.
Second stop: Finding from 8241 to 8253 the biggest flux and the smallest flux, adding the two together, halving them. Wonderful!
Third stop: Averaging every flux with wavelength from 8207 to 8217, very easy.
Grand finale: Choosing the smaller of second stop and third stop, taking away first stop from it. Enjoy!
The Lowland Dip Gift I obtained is -16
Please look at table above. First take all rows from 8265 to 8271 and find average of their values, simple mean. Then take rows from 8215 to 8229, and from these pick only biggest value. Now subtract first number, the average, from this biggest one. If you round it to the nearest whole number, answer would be 27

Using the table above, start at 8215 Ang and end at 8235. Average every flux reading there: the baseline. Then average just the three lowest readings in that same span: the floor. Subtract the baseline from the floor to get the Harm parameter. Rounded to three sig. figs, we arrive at -30.9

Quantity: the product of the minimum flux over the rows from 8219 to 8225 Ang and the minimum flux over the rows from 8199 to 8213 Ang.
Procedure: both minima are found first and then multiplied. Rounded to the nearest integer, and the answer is 41440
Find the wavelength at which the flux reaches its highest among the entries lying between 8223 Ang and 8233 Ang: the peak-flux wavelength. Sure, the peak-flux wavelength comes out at 8228.0 Ang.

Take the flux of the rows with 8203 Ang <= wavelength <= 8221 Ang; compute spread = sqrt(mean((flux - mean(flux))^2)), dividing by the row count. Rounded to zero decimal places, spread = 17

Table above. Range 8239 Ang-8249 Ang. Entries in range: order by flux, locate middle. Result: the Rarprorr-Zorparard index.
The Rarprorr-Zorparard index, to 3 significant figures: 211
